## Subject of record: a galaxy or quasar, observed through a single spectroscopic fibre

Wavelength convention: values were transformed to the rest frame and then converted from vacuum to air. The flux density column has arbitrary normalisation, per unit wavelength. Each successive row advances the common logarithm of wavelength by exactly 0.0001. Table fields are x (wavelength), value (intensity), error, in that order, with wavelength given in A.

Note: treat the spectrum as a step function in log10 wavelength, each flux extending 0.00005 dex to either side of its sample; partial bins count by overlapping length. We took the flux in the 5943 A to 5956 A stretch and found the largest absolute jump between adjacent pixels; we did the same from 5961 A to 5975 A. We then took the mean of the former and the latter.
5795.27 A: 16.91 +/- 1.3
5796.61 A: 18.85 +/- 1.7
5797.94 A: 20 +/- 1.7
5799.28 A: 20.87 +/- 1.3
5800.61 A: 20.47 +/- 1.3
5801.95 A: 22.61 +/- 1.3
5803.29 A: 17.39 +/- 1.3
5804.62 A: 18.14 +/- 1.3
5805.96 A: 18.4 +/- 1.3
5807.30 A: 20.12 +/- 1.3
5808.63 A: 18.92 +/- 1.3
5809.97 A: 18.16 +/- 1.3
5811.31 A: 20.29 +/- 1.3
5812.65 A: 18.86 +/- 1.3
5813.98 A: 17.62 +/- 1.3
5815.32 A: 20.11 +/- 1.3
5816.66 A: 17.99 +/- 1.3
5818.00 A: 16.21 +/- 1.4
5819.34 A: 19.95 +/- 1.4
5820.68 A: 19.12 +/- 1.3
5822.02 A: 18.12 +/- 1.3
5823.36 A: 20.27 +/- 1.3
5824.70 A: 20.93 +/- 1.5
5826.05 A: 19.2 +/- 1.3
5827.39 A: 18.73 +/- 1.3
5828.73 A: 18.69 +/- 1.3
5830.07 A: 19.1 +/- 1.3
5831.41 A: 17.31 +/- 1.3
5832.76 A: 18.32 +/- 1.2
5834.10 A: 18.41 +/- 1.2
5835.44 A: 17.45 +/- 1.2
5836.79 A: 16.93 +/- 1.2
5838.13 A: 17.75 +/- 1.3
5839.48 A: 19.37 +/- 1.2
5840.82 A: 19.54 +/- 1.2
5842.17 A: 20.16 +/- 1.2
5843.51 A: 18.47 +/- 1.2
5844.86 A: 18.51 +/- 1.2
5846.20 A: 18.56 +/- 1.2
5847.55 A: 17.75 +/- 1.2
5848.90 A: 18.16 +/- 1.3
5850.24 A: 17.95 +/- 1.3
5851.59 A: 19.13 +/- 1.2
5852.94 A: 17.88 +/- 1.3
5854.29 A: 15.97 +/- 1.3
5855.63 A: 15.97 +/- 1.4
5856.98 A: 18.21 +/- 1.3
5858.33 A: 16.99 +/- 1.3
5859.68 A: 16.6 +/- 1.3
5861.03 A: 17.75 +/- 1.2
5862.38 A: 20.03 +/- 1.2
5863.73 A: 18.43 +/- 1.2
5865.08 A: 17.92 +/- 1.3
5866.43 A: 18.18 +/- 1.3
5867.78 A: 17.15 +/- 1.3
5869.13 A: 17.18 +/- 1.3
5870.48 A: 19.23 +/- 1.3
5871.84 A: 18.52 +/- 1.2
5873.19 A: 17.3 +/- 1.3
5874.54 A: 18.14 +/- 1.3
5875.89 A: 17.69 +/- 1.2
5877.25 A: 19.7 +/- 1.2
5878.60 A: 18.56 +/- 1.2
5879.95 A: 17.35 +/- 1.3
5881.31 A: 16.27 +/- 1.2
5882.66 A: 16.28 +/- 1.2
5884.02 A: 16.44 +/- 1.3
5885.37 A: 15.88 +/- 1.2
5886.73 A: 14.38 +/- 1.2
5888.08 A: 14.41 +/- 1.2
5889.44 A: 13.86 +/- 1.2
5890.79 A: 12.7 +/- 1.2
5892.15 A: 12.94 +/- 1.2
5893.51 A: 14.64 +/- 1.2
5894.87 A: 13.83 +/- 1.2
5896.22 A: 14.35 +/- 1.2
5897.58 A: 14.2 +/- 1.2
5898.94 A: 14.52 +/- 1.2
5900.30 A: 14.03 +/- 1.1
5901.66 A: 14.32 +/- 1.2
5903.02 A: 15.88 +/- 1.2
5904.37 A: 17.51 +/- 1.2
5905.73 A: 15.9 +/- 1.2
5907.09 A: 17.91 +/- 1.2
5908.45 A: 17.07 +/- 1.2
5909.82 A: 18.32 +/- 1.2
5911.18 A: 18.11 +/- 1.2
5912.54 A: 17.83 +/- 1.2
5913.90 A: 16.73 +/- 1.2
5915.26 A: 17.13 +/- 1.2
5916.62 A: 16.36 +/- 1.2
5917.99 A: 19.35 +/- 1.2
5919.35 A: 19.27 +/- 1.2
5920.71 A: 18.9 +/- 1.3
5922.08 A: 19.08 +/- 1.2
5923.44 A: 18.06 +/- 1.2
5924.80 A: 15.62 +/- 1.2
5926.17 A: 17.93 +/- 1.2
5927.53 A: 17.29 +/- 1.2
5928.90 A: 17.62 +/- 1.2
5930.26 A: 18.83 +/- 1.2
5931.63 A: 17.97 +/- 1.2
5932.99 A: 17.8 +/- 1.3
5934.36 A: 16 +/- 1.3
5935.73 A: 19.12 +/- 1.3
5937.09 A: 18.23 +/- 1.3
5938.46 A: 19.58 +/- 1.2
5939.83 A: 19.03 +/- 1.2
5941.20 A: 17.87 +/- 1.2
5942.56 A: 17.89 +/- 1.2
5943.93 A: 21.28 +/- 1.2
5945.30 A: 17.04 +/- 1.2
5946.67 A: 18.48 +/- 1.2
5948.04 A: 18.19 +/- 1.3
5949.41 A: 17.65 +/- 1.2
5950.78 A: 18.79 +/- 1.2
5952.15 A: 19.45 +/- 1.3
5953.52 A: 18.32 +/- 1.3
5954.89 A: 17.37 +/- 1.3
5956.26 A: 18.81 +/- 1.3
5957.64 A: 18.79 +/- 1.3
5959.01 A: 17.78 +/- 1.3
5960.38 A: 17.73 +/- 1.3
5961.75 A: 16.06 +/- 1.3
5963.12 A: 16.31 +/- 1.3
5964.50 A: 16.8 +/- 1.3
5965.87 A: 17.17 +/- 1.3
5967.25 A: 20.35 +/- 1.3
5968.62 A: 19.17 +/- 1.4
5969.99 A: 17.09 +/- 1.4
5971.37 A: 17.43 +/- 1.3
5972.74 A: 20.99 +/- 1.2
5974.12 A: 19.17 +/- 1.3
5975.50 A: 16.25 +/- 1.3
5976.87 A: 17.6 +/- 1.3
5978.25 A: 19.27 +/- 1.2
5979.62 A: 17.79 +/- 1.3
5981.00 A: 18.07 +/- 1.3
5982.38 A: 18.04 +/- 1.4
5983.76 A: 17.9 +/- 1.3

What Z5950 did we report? 3.9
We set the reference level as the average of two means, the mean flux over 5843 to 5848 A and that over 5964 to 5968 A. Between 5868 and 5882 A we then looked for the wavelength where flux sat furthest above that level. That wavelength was 5877.25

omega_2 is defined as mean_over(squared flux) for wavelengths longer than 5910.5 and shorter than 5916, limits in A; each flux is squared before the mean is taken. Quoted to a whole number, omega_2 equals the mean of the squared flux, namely 305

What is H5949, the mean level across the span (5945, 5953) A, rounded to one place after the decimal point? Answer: 18.3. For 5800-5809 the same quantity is 19.4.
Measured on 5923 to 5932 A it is 17.6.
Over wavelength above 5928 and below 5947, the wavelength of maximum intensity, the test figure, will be 5943.93 A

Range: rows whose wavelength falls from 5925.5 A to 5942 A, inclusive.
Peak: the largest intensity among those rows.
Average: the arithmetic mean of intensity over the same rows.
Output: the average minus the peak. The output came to -1.5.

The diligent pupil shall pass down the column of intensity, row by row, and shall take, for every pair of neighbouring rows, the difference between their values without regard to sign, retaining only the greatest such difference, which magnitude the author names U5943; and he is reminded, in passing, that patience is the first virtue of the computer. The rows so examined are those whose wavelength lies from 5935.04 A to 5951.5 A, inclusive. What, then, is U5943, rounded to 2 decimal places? 4.24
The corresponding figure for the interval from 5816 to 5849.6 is 3.74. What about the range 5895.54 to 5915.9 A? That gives 2.01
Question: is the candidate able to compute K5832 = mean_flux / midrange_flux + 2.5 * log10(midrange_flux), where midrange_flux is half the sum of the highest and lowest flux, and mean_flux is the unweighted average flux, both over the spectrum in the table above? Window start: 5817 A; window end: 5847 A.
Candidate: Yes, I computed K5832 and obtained 4.18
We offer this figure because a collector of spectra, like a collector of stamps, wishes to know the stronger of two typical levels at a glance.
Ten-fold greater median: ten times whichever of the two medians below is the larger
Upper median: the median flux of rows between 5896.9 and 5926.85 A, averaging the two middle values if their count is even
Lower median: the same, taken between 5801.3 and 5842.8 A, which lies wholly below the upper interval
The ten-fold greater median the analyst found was 187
